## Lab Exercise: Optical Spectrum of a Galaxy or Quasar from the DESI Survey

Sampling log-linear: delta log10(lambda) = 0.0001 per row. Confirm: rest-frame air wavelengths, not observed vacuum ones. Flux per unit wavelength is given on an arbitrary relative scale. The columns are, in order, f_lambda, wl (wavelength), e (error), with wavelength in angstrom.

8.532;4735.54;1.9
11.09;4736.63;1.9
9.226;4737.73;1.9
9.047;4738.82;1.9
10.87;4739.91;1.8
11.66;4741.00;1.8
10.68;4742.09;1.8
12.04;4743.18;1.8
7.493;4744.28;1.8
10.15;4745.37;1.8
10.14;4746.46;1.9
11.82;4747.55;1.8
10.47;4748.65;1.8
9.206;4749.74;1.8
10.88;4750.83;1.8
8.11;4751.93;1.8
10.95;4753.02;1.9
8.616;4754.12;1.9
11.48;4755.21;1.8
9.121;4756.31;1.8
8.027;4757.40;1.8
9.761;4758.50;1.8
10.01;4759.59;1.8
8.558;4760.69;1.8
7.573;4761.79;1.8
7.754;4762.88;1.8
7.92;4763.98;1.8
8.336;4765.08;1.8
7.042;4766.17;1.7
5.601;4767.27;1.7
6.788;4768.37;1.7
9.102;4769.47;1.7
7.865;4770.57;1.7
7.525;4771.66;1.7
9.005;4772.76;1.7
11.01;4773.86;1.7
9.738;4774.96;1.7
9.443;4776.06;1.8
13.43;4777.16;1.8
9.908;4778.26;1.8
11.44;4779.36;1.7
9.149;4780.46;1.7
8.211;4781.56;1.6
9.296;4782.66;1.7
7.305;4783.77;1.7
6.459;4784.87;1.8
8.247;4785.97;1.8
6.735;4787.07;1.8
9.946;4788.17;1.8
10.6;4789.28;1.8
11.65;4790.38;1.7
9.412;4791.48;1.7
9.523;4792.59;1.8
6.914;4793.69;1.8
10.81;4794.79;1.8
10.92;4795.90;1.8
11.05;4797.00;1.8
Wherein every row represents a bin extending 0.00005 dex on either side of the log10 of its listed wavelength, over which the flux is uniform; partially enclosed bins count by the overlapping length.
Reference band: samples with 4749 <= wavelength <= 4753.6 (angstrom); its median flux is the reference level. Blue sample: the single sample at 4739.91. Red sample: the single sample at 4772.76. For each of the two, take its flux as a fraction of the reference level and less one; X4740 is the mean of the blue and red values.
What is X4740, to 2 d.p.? -0.01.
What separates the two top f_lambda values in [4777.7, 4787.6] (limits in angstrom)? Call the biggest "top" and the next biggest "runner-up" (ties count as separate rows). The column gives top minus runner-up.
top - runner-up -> 1.5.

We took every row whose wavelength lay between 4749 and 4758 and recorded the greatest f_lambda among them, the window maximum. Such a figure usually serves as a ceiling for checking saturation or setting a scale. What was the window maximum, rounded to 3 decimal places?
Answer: 11.480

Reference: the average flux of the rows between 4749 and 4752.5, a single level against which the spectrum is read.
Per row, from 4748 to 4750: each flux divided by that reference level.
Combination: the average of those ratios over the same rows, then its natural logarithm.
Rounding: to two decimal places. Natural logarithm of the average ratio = 0.05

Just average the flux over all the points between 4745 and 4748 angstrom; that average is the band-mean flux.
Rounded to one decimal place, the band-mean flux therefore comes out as 10.7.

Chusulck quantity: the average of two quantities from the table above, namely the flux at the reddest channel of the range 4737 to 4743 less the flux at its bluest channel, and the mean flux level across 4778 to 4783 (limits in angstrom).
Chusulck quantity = 5.53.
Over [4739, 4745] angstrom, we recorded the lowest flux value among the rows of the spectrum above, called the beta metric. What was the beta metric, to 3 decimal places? 7.493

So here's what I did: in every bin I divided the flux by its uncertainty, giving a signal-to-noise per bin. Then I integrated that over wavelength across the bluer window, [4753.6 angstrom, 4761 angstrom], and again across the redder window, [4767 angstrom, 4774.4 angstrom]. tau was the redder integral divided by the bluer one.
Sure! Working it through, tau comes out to 0.93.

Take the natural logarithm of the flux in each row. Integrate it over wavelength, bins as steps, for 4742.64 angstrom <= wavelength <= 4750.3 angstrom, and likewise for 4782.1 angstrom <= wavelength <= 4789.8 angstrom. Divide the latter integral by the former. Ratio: 0.92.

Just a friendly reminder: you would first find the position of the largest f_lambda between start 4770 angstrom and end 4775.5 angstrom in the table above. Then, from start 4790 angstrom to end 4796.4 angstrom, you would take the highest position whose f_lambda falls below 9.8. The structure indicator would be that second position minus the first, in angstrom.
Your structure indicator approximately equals 19.8 angstrom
